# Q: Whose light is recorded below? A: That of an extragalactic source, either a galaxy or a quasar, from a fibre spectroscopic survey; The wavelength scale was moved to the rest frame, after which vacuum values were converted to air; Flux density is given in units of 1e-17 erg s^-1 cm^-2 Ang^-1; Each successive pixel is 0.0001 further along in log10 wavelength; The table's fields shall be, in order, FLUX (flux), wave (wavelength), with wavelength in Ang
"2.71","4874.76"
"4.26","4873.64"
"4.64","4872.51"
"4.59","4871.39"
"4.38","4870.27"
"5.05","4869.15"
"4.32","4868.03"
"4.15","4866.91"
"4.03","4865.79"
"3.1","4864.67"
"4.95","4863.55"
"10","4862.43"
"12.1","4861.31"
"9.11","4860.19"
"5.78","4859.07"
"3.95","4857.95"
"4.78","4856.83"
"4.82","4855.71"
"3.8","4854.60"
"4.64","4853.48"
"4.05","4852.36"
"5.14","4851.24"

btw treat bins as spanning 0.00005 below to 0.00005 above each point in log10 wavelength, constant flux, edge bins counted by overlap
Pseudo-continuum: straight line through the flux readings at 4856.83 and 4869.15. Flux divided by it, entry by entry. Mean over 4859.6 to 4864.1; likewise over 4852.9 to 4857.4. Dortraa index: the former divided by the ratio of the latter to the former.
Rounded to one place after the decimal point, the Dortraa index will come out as 3.6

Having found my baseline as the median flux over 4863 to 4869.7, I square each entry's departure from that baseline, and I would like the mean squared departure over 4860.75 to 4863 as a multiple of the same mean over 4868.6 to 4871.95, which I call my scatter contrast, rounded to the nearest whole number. 176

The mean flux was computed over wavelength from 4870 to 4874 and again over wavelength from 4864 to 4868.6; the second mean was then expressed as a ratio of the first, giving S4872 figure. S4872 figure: 0.9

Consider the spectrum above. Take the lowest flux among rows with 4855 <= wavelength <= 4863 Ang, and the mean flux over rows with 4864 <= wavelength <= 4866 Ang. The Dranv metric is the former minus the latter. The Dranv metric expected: 0.4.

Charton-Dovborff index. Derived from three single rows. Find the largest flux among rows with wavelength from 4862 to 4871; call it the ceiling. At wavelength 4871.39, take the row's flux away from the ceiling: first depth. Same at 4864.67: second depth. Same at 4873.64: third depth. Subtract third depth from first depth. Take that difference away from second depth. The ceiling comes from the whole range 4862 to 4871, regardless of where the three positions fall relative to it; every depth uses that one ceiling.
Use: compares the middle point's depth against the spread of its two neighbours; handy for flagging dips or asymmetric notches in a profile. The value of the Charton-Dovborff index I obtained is 7.2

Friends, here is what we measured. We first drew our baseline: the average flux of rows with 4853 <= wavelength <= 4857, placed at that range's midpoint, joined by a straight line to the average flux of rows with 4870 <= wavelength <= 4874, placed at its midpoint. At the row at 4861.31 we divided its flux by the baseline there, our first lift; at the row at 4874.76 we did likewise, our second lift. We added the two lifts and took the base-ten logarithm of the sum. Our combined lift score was 0.52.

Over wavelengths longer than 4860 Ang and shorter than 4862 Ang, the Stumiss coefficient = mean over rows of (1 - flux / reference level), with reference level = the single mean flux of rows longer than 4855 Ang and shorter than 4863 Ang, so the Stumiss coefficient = -0.5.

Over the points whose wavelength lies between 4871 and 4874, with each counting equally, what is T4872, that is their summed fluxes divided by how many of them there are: 4.50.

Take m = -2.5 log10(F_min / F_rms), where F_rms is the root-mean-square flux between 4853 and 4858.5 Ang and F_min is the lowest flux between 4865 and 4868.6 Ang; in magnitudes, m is 0.1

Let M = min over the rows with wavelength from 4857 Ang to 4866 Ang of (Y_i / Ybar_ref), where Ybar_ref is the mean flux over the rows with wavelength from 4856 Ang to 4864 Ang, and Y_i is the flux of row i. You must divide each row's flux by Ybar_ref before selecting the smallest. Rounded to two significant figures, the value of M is 0.43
